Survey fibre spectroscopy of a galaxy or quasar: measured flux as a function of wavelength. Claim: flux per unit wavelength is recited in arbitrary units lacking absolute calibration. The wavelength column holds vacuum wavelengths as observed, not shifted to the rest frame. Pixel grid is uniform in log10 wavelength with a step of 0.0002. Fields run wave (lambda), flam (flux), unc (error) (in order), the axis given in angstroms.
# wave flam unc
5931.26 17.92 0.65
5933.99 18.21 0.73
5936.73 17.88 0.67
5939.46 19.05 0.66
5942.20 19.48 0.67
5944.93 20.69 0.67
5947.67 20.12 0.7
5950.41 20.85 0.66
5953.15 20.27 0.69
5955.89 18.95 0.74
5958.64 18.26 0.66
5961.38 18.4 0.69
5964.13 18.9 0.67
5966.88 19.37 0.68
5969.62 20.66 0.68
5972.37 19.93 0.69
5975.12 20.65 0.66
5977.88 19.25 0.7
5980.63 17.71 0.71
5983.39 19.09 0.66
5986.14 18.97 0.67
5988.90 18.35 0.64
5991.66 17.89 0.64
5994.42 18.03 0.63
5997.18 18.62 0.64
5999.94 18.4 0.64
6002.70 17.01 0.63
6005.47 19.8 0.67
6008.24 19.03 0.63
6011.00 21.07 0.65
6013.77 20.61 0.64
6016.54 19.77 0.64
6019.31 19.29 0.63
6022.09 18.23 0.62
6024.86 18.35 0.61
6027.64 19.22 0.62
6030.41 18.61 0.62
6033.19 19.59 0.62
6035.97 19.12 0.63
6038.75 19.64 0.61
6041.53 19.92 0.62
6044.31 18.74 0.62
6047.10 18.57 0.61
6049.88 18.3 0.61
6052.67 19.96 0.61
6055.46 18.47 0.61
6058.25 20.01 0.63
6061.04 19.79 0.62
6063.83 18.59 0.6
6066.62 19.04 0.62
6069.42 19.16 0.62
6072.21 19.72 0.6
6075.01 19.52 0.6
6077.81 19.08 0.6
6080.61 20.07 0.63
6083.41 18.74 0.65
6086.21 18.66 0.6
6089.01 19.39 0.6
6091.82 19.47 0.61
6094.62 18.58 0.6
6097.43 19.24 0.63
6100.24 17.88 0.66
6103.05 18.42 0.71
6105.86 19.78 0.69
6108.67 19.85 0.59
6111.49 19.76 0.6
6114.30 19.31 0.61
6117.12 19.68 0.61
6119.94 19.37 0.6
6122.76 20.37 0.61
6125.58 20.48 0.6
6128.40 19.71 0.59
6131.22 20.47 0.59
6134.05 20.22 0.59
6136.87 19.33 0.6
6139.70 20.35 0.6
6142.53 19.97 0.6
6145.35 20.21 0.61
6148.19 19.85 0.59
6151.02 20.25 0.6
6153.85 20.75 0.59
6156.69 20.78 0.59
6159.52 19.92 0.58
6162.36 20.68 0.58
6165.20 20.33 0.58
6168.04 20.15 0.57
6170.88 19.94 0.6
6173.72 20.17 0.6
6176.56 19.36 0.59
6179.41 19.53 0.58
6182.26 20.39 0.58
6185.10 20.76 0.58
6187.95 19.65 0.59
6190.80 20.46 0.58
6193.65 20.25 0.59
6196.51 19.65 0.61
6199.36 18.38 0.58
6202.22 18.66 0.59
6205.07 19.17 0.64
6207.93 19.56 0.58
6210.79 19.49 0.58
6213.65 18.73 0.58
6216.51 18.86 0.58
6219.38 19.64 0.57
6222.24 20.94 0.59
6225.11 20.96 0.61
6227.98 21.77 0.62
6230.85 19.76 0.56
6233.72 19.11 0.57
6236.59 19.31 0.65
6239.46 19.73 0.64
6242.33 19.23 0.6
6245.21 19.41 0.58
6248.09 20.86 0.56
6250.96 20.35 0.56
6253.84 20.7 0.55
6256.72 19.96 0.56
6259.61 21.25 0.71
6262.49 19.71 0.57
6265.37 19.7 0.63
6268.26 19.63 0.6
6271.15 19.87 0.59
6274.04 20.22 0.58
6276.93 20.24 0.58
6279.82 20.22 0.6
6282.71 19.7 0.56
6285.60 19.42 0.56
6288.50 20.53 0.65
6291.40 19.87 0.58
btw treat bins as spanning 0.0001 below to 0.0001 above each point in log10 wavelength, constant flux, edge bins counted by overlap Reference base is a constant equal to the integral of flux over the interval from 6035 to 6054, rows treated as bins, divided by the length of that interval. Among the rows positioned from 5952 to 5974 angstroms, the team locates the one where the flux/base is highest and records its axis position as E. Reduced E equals 5969.62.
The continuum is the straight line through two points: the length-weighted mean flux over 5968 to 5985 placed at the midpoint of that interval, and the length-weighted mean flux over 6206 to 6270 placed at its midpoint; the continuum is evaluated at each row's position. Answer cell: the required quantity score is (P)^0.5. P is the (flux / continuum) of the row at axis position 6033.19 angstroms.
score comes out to 1.00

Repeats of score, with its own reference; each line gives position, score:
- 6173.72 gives 1.01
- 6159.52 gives 1.00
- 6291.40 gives 1.00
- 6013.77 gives 1.03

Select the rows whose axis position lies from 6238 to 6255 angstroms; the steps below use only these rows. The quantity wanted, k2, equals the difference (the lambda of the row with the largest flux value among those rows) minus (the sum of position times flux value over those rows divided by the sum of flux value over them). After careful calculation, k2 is 1.3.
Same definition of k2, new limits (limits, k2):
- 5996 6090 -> -32.1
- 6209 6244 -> 1.4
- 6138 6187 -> -5.7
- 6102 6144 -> 2.6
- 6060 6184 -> 34.5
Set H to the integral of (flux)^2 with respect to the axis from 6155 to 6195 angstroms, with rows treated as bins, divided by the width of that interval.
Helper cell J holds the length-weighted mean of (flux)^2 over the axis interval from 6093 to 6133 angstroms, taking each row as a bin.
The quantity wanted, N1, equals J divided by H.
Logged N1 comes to 0.94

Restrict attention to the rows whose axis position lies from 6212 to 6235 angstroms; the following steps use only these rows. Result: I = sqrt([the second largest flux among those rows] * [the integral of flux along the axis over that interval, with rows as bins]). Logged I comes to 98.1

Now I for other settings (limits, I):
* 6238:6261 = 98.4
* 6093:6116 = 93.3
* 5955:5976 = 91.7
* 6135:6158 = 98.1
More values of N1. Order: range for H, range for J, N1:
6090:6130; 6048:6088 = 0.98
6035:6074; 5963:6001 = 0.98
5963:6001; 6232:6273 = 1.10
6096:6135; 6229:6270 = 1.03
